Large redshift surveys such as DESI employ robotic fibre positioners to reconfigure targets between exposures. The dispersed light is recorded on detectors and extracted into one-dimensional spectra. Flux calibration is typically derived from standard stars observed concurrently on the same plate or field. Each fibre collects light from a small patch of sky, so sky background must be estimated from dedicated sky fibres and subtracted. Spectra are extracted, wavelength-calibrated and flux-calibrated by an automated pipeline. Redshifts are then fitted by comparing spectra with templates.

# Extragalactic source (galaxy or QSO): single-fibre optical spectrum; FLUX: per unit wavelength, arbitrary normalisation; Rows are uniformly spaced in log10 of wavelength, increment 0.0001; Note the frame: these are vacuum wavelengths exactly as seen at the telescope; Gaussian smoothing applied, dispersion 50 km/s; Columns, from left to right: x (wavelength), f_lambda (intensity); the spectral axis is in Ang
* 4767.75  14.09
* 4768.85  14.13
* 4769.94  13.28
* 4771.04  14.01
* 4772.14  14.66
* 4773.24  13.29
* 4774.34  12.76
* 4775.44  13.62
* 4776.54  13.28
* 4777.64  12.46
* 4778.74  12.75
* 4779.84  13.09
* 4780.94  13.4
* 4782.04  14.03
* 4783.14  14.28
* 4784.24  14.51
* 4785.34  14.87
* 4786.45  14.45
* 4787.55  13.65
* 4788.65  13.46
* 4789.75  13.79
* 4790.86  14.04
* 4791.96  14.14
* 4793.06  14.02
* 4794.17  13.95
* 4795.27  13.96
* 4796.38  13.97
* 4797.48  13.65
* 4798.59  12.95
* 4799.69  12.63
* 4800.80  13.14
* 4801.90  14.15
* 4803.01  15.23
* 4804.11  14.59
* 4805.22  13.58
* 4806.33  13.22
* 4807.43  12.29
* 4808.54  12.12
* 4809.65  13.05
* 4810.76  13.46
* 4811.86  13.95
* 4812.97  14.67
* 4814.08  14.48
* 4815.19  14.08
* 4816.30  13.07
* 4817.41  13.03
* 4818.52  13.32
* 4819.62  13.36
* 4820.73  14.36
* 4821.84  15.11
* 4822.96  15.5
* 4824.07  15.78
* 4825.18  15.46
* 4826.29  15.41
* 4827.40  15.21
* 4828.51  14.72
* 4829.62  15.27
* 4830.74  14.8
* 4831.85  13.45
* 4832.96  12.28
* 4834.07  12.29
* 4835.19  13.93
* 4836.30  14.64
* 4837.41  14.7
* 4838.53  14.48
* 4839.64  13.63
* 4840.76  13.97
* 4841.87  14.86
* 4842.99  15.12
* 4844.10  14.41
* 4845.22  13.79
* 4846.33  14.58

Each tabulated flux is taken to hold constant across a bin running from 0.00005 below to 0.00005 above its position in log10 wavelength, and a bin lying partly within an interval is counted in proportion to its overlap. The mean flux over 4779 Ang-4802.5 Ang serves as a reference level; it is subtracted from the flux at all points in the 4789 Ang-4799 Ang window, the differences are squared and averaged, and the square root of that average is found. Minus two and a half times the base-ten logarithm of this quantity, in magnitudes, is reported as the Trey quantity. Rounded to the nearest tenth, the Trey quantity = 1.2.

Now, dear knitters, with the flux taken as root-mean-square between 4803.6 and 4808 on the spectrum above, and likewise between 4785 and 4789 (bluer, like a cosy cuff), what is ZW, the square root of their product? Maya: 13.8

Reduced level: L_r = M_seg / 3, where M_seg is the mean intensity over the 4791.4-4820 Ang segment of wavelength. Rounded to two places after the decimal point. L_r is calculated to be 4.54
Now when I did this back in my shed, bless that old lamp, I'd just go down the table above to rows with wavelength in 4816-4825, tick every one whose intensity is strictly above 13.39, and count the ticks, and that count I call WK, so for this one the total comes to 4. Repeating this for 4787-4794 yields 6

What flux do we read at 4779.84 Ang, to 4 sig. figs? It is 13.09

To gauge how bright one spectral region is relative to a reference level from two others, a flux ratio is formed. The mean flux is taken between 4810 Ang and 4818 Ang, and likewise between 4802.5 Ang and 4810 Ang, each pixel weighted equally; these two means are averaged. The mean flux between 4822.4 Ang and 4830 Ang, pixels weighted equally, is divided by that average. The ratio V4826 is 1.13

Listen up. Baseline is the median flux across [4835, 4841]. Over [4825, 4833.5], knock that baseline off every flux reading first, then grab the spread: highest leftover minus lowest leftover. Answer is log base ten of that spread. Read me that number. 0.50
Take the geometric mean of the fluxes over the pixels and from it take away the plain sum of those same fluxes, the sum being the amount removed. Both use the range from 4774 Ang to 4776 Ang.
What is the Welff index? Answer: -13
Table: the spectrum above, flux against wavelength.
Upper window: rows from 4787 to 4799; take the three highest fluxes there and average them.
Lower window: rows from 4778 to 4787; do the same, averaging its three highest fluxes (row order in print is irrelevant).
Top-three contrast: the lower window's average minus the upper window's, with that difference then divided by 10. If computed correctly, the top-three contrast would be 0.05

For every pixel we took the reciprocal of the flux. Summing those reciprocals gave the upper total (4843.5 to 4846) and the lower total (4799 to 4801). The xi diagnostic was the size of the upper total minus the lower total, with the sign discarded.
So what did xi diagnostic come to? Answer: 0.013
